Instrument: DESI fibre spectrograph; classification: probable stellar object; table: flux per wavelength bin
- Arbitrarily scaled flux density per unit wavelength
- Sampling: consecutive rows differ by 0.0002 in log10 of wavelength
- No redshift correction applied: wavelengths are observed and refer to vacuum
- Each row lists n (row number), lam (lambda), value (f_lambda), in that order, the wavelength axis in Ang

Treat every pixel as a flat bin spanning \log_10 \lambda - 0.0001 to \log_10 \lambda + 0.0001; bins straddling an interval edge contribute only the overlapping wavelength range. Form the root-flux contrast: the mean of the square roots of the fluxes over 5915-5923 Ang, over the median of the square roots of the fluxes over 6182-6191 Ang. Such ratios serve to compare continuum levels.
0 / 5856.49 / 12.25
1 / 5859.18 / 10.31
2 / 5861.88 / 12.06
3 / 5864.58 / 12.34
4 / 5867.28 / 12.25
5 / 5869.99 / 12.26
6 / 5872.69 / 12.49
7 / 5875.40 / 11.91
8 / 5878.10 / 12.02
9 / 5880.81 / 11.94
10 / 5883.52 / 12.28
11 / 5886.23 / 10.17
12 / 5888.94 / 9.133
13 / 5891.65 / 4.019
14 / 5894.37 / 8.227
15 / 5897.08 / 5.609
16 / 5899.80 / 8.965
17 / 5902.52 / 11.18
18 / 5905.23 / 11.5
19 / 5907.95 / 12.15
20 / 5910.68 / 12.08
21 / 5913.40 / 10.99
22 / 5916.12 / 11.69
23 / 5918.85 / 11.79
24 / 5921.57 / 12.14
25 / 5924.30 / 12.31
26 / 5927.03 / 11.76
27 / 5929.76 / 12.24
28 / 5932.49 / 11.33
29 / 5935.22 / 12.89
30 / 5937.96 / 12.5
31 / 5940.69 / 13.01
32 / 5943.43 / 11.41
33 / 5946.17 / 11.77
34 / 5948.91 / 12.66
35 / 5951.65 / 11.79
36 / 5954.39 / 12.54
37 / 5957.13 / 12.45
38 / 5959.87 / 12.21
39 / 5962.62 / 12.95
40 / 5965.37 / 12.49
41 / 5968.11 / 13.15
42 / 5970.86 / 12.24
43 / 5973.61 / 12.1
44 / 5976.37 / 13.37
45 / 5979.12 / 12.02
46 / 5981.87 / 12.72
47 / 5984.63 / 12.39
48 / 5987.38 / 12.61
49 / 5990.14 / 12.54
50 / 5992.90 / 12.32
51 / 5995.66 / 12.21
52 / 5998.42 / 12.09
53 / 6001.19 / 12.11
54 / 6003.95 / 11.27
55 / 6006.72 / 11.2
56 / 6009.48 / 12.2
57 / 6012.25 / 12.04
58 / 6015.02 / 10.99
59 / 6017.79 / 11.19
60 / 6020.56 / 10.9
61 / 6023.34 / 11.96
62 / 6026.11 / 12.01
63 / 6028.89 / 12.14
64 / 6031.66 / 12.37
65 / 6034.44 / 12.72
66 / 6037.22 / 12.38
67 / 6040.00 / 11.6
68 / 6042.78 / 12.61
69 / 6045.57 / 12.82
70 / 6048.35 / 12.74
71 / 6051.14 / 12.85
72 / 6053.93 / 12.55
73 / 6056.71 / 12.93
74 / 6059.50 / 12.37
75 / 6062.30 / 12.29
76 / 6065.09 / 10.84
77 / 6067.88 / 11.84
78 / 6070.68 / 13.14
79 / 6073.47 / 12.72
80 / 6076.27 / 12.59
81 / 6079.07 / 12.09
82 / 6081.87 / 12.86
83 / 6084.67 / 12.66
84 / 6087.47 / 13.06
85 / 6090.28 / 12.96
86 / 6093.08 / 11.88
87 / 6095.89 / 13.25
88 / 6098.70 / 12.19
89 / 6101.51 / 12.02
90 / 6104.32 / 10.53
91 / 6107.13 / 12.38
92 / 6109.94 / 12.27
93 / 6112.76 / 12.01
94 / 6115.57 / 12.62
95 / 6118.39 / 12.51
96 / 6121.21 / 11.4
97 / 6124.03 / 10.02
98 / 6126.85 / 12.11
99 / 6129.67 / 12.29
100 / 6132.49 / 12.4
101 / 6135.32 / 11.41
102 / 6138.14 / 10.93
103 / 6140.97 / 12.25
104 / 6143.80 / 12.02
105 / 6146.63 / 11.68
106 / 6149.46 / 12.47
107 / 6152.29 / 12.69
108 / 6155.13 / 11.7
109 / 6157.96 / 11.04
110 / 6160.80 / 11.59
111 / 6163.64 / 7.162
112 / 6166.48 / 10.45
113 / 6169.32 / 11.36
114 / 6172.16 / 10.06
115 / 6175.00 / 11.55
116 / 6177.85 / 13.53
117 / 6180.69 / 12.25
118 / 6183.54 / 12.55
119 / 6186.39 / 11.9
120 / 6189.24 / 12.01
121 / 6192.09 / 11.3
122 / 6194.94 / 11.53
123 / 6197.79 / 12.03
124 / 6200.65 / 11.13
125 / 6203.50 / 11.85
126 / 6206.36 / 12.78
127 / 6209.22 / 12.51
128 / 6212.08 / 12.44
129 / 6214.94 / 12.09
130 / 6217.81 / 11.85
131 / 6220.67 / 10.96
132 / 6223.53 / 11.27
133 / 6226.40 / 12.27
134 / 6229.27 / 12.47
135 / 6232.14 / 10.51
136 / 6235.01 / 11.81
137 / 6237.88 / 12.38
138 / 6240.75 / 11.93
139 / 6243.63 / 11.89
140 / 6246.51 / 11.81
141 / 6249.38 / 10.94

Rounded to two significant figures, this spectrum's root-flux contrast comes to 0.99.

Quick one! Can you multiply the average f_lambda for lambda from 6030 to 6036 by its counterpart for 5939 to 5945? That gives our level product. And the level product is 153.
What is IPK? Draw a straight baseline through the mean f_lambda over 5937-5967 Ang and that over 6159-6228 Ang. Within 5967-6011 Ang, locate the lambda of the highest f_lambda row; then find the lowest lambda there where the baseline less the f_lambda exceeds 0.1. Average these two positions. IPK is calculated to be 5975.0 Ang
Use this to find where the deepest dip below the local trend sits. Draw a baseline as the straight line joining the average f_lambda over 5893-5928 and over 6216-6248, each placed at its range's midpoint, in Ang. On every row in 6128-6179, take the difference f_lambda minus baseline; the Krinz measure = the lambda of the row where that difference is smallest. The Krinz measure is 6163.64 Ang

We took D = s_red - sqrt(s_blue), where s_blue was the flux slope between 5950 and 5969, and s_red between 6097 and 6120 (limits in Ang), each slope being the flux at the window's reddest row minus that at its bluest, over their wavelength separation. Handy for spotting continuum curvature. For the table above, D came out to -0.27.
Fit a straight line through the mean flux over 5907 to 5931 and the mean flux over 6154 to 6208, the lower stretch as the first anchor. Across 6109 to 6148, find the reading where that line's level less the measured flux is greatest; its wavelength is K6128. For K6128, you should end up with 6124.03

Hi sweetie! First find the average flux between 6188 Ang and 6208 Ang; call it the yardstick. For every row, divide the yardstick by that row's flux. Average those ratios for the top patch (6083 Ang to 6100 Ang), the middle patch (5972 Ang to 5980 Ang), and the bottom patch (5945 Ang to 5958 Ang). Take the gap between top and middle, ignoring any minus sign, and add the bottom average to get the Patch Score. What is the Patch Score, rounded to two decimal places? 0.98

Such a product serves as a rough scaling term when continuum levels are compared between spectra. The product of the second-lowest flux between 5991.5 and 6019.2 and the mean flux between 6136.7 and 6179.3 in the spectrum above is 127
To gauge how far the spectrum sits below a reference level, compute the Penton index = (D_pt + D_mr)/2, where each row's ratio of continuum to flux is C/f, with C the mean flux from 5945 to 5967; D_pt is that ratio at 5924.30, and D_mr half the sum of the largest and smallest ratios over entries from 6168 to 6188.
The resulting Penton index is 1.04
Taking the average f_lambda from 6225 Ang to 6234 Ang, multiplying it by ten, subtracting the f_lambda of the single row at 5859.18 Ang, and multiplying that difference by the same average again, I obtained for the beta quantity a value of 1259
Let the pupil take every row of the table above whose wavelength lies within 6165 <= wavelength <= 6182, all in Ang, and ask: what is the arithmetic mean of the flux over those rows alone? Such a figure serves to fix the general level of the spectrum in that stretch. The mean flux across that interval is 11.5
